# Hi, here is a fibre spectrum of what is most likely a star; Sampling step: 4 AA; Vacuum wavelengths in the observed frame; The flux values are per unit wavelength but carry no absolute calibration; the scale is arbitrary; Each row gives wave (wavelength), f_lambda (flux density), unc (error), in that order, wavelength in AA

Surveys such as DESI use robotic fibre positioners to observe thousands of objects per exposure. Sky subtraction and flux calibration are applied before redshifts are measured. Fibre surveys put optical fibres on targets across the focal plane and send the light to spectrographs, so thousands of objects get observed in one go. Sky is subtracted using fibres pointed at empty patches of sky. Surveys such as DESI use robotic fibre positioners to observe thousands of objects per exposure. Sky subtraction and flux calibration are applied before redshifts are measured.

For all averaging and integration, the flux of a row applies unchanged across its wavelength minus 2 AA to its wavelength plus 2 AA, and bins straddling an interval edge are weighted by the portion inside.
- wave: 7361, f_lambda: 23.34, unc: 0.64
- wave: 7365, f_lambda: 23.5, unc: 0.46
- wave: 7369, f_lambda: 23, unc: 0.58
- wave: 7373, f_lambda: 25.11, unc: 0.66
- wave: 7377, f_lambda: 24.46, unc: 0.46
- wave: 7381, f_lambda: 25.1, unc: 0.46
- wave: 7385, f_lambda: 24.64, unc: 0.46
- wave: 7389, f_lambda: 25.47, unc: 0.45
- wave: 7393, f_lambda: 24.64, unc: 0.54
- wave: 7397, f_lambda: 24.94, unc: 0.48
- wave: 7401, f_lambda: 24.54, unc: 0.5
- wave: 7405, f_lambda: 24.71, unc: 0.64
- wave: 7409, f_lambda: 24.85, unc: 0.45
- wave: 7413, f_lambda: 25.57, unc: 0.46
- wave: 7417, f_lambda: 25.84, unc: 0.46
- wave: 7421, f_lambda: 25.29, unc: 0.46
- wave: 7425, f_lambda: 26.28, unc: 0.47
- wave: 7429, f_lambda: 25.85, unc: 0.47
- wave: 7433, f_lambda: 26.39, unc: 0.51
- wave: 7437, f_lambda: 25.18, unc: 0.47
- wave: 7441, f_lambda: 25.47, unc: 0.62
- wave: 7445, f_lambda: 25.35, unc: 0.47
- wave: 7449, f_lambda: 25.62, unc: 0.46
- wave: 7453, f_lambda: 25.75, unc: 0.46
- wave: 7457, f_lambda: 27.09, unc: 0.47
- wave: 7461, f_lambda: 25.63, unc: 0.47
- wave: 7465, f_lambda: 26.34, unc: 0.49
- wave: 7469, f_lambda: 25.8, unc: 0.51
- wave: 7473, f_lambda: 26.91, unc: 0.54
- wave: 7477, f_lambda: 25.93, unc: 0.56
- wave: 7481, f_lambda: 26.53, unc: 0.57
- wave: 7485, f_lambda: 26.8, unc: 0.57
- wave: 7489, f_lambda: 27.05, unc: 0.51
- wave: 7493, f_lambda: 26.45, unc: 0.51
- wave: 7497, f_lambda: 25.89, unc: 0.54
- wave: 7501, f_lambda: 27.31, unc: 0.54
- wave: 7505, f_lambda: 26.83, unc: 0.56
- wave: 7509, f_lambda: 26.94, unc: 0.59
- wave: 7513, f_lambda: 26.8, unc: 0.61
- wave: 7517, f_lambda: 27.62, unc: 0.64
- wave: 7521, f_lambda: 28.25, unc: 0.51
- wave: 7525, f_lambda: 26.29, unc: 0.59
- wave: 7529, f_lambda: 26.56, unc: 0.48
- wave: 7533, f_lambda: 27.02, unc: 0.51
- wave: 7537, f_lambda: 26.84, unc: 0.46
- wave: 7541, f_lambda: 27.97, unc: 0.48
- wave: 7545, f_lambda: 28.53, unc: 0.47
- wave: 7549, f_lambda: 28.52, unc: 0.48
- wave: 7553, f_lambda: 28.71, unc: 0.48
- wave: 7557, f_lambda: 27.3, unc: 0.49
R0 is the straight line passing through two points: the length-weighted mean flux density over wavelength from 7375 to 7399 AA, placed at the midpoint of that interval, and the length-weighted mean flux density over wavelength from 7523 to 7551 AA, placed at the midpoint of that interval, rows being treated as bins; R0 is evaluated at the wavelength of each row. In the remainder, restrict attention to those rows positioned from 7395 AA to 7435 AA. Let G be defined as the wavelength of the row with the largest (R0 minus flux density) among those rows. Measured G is 7401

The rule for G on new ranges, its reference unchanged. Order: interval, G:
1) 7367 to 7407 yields 7369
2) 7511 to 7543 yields 7525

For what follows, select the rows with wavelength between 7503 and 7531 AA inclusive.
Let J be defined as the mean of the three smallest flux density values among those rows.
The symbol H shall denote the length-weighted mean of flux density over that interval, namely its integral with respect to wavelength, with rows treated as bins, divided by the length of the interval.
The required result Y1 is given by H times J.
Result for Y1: 718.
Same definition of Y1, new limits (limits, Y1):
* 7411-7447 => 649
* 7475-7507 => 694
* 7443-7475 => 665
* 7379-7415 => 614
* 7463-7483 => 684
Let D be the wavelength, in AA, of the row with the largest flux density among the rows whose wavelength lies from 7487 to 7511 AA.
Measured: 7501 AA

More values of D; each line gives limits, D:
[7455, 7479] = 7457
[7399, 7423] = 7417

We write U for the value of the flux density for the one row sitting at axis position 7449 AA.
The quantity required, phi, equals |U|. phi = 25.6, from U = 25.62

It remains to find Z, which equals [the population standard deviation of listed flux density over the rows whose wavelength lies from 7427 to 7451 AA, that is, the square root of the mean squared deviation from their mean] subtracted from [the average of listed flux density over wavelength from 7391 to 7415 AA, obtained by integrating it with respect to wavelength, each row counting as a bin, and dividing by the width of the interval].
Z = 24.5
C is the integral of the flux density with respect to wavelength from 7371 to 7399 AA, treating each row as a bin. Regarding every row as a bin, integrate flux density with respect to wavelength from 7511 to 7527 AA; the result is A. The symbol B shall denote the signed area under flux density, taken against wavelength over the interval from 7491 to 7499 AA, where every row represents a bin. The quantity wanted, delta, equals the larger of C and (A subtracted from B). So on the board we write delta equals 697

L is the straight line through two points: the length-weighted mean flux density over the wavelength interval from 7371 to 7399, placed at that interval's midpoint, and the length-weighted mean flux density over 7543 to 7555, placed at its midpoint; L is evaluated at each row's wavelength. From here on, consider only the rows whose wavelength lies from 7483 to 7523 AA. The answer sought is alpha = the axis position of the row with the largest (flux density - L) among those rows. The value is 7521 AA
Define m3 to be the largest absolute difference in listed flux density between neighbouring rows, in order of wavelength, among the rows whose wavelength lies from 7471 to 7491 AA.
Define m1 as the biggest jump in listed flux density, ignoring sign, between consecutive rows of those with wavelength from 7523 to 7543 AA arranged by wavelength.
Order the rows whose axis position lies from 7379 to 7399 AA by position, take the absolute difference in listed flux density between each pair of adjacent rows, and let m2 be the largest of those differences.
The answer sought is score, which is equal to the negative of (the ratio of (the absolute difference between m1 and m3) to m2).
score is -0.18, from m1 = 1.1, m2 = 0.8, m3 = 1.0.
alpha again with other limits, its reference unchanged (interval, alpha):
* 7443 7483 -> 7457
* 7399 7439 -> 7425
